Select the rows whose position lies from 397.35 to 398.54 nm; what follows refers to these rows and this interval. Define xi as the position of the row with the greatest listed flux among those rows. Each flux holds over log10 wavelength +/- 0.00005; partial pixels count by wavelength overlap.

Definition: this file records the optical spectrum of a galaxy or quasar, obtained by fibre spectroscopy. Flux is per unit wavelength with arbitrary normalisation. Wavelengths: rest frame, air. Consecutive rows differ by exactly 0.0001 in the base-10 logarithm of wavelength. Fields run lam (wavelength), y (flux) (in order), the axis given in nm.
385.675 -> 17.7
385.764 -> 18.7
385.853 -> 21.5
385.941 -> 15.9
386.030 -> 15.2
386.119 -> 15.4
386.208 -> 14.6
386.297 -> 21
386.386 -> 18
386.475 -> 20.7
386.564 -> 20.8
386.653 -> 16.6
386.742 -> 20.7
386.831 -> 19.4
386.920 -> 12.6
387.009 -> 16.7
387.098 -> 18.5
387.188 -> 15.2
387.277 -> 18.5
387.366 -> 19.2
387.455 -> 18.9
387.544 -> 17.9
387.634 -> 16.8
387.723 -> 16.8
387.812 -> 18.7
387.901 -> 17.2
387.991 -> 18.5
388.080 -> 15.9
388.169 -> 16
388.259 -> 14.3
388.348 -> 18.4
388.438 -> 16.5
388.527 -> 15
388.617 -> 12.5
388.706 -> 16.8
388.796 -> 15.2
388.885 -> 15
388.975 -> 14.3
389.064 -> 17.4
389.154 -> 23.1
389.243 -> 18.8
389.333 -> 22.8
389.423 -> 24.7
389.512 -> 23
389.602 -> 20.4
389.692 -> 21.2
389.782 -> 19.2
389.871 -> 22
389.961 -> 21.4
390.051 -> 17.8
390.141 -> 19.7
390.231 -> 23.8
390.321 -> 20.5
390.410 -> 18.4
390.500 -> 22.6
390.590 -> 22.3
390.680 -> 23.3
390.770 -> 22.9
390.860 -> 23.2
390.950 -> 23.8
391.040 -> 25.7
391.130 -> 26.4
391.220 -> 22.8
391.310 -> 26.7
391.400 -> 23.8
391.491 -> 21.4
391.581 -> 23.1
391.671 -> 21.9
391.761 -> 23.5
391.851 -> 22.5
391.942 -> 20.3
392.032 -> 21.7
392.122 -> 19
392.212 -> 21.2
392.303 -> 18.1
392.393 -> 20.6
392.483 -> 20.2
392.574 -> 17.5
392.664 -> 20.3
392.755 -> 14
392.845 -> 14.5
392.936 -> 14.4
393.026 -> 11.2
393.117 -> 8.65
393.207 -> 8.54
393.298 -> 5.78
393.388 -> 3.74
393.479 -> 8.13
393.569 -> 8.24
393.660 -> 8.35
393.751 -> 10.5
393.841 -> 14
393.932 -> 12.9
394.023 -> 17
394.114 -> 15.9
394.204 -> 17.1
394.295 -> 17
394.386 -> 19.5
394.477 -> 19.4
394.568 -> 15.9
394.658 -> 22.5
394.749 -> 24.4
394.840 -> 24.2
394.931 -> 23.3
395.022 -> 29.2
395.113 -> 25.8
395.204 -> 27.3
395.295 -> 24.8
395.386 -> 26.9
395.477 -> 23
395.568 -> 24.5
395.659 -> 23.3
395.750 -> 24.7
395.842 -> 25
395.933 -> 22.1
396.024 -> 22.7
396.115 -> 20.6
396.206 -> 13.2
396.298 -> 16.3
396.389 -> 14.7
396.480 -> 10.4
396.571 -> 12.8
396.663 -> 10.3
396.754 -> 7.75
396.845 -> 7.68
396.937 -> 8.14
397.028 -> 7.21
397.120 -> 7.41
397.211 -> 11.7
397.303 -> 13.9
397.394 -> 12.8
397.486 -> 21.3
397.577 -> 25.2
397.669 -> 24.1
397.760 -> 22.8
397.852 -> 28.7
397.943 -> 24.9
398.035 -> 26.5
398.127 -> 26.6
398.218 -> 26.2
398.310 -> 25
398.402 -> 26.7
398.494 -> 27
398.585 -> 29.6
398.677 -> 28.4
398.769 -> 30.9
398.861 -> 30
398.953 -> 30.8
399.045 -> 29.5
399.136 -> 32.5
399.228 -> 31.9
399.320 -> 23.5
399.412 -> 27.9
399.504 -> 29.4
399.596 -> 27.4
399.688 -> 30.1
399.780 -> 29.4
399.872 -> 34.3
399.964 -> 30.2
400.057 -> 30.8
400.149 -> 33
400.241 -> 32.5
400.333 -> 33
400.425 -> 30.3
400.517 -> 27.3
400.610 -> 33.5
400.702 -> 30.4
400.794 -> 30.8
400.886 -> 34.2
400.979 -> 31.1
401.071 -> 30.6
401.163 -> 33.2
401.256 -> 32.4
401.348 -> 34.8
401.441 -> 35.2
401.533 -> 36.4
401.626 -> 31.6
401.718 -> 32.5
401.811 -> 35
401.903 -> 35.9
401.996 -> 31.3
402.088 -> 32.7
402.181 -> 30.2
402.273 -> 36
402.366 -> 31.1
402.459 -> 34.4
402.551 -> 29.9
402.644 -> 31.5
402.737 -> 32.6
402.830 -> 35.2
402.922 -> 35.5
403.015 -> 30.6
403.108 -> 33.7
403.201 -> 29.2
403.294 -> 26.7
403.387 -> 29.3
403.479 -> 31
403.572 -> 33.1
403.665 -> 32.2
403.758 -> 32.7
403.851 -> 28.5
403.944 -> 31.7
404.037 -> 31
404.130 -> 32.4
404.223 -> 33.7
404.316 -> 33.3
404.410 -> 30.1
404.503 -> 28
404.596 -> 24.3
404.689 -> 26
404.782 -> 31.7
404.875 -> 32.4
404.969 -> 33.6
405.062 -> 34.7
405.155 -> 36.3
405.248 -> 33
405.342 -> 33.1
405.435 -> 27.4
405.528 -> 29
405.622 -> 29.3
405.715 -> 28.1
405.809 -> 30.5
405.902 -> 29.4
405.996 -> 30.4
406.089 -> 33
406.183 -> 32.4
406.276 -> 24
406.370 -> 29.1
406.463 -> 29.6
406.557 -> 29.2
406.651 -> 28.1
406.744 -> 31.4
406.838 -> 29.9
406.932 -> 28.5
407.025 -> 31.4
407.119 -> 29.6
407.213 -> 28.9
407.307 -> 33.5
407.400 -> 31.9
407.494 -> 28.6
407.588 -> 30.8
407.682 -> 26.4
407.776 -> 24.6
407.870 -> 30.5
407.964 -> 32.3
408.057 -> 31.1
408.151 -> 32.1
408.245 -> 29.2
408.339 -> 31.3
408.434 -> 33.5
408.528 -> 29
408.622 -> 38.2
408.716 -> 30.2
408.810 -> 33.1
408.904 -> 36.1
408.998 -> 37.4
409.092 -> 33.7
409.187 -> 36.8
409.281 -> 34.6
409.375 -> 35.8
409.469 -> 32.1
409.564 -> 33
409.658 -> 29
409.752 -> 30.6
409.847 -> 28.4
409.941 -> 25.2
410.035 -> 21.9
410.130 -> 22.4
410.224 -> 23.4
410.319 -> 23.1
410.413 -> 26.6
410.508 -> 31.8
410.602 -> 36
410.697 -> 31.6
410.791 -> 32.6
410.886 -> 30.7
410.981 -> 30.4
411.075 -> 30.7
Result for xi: 397.852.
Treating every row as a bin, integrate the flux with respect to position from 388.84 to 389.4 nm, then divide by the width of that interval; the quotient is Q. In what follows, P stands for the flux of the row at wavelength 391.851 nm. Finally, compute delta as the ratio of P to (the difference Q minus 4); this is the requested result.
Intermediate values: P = 22.5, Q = 18.8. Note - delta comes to 1.5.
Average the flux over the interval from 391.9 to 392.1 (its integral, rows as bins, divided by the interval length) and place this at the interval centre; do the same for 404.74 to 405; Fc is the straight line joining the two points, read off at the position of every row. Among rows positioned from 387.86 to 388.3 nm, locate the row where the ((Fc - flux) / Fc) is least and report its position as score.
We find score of 387.991 nm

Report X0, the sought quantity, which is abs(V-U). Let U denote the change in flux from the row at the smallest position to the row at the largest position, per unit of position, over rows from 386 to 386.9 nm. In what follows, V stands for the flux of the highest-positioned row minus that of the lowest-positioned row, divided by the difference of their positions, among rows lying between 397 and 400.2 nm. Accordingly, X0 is 3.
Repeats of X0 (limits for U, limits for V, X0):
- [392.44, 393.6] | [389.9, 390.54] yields 13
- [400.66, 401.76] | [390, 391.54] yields 0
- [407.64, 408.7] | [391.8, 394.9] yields 12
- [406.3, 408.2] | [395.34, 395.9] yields 6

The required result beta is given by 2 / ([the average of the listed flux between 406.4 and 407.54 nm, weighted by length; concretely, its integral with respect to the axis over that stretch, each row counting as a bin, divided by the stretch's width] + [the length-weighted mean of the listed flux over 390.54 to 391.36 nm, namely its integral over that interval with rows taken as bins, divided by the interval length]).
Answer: 0.037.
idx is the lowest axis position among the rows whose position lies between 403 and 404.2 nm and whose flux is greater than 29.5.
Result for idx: 403.015 nm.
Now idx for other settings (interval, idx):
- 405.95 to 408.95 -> 405.996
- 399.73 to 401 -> 399.872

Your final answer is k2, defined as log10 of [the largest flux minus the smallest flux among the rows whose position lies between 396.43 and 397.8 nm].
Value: 1.26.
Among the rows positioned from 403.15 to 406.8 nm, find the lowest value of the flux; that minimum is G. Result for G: 24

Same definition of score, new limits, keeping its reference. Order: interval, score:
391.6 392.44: 391.761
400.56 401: 400.886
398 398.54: 398.494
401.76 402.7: 401.903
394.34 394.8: 394.749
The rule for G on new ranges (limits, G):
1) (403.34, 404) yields 28.5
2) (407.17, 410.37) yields 21.9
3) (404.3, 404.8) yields 24.3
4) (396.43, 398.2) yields 7.21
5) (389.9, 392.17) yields 17.8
